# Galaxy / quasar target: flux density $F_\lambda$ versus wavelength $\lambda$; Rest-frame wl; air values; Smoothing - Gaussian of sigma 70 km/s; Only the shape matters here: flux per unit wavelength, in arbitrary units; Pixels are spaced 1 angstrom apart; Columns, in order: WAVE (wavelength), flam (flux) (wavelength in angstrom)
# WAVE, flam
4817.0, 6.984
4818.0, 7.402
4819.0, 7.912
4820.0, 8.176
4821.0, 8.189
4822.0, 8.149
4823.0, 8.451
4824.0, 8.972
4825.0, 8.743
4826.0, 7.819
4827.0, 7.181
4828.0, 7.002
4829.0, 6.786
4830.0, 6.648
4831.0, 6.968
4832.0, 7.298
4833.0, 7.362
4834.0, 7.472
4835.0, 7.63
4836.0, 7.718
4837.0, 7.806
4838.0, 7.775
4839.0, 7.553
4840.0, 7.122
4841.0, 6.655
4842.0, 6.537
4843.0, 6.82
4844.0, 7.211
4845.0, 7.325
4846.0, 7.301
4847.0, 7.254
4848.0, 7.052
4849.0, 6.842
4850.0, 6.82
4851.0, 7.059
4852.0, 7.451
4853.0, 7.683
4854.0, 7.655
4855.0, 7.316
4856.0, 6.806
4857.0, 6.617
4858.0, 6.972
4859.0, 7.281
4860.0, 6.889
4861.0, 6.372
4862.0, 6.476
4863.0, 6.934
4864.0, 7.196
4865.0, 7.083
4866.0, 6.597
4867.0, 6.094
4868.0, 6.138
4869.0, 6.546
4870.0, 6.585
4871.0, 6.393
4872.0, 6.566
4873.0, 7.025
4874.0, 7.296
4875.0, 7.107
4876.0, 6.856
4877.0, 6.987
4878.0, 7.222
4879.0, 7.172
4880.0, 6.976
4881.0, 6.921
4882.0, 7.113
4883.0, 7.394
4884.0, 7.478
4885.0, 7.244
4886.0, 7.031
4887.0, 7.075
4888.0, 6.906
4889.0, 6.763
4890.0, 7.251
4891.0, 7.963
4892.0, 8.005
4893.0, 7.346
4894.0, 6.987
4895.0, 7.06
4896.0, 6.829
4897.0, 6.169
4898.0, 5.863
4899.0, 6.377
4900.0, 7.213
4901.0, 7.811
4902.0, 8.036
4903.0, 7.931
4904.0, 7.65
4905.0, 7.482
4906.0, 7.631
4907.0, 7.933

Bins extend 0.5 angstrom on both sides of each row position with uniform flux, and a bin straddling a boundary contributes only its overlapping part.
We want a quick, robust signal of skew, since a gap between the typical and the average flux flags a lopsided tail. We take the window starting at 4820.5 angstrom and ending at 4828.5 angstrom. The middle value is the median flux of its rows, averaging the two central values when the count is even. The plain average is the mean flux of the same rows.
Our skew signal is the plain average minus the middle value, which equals -0.11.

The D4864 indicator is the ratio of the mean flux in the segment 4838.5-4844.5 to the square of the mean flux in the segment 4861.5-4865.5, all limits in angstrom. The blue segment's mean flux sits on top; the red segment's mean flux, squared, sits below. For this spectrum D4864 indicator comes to 0.146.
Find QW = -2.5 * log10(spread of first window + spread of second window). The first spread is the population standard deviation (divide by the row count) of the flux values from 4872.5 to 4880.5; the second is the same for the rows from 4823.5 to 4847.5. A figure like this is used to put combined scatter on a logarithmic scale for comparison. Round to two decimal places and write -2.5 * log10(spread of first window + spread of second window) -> 0.36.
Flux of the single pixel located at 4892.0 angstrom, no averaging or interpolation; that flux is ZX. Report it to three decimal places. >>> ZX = 8.005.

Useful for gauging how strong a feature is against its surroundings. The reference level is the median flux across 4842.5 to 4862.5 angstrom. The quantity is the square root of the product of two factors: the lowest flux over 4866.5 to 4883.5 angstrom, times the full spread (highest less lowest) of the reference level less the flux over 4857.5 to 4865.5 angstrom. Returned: 2.35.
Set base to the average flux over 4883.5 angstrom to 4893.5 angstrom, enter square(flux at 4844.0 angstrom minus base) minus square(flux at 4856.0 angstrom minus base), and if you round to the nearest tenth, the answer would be -0.2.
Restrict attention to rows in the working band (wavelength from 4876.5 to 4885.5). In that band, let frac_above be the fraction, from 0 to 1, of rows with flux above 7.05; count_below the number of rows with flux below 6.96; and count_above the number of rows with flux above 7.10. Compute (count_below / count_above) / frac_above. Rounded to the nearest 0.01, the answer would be 0.25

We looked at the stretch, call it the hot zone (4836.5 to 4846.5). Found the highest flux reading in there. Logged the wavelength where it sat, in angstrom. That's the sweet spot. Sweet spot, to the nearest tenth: 4837.0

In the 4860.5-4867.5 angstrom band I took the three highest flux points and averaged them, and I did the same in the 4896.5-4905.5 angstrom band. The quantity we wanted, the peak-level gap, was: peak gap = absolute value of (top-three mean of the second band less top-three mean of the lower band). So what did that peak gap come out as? 0.9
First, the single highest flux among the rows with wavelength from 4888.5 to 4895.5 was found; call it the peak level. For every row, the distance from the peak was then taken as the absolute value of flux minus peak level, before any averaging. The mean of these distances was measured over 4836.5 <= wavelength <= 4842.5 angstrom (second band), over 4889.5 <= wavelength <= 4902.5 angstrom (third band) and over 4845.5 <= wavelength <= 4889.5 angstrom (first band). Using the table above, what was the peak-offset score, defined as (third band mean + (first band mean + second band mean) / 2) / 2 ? 0.88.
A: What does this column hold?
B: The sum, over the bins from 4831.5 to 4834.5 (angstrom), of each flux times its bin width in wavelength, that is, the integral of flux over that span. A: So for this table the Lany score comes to 22.1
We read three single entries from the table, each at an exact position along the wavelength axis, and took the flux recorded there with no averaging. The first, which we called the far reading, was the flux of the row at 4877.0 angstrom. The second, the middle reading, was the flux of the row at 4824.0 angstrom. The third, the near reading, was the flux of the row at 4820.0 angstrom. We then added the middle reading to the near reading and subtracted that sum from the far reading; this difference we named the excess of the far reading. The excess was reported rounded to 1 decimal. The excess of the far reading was -10.2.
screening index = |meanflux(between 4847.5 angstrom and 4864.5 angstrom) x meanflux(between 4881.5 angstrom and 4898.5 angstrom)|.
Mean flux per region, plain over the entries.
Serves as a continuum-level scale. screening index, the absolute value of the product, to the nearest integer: 50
